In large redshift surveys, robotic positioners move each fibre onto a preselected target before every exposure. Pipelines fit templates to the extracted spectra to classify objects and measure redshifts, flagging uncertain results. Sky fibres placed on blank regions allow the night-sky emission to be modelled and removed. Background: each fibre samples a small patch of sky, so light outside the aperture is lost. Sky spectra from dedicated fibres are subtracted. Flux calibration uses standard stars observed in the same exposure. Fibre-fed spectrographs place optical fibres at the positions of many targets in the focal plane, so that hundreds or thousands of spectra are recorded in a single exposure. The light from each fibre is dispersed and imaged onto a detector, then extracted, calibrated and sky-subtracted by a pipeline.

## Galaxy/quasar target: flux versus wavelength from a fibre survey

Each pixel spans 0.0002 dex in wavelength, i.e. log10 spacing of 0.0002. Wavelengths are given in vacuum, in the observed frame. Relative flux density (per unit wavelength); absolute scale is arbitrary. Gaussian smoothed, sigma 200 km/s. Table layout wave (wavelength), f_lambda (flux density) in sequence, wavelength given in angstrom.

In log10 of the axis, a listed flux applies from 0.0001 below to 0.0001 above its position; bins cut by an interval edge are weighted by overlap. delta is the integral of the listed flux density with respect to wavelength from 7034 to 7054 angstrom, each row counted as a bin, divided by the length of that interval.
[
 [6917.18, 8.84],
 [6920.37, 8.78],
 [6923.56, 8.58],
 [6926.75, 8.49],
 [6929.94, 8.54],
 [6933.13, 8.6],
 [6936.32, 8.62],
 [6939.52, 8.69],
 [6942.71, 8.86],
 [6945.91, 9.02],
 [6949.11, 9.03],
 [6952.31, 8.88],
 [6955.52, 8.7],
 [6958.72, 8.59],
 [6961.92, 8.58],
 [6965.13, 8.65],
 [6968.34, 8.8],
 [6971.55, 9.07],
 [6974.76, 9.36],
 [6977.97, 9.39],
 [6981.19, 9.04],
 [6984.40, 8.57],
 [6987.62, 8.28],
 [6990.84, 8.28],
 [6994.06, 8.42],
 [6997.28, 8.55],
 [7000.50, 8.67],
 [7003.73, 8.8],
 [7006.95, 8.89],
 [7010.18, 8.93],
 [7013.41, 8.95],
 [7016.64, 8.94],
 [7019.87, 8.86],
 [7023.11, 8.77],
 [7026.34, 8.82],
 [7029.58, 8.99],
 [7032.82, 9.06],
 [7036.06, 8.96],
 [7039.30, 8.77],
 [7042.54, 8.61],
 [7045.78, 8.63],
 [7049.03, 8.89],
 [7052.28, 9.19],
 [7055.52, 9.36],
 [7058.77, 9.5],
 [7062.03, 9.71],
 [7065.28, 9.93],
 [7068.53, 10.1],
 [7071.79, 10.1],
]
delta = 8.85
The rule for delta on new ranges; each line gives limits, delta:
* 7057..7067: 9.71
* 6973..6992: 8.83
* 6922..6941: 8.59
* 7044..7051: 8.77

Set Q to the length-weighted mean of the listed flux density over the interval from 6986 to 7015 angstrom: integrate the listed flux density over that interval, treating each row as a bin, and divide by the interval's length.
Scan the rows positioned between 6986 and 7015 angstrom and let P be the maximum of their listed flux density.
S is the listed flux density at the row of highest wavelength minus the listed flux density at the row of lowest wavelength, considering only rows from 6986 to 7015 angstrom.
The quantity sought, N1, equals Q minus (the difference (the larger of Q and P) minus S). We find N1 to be 0.4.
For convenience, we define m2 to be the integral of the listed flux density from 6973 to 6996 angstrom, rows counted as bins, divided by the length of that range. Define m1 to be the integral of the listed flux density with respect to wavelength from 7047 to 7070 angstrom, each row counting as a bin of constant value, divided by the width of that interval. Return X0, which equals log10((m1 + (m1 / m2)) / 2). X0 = 0.724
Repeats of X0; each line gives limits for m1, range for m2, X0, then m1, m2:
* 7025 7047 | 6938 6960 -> 0.692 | 8.84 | 8.83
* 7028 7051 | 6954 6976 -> 0.692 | 8.85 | 8.82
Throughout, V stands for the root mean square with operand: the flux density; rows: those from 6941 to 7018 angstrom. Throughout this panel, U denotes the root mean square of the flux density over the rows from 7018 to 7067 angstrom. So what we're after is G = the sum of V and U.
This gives 17.9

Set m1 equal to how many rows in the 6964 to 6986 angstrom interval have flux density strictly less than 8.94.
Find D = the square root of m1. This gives 1.7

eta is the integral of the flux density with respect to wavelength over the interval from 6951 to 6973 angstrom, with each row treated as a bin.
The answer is 192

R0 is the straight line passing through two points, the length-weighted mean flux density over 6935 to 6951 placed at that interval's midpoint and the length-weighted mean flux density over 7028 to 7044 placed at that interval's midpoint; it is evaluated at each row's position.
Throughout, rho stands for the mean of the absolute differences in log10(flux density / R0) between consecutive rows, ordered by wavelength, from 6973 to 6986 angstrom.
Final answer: 0.0137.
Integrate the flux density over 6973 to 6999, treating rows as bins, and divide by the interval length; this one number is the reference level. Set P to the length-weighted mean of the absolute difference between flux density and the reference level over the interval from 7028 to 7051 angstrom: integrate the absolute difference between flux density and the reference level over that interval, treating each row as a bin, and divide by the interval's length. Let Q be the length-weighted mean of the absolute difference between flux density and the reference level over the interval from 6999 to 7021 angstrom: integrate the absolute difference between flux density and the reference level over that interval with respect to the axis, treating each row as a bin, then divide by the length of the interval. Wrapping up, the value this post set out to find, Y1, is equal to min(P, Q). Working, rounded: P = 0.18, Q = 0.14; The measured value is 0.144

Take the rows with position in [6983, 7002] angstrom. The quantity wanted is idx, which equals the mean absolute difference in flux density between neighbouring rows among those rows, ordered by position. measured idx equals 0.136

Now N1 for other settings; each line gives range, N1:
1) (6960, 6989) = -0.8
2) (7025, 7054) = 0.1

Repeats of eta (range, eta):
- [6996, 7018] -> 194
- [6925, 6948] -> 200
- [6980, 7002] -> 188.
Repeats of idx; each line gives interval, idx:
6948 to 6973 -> 0.134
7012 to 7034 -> 0.078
